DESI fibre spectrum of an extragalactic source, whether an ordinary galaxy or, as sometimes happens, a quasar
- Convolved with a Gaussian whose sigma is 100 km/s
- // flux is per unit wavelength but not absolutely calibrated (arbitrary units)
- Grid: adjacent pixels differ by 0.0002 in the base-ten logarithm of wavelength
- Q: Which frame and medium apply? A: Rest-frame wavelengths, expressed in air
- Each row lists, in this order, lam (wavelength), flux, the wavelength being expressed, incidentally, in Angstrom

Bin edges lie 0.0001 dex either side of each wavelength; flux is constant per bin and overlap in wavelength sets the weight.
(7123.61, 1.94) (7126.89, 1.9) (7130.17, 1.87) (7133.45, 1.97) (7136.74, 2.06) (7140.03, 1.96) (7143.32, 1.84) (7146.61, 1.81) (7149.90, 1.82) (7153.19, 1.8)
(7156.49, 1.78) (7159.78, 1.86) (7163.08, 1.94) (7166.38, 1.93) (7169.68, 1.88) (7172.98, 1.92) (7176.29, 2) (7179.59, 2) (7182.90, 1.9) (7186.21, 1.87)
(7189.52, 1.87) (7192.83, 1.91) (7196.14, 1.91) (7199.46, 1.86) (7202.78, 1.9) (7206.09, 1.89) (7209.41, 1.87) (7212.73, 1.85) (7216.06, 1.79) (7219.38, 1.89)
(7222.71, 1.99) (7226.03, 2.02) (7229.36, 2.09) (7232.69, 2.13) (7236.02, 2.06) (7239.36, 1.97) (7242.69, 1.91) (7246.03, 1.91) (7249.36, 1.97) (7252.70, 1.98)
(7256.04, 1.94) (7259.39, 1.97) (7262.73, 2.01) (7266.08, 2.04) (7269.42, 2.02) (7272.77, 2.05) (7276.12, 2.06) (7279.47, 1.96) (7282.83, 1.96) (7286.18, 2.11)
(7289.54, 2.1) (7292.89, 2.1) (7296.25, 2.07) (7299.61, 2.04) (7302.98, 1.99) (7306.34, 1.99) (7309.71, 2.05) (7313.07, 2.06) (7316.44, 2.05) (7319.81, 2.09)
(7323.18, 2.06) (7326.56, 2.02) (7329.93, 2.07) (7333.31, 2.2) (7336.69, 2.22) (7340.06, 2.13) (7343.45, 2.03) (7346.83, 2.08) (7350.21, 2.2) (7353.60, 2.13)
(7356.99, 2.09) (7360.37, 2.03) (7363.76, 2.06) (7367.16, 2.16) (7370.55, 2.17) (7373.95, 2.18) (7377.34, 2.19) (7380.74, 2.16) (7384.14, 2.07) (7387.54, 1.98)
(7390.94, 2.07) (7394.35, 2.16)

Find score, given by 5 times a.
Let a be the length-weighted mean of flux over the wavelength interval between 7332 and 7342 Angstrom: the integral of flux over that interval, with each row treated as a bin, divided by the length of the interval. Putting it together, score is 10.9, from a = 2.18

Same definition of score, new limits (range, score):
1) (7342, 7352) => 10.5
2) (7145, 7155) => 9.0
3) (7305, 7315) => 10.2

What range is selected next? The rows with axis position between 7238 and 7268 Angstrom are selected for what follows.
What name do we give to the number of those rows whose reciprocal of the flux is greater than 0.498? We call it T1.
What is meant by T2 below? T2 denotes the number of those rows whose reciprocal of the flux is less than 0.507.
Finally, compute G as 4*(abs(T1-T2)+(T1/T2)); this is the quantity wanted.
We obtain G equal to 25.3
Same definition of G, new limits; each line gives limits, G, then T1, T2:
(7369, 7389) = 20.7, 1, 6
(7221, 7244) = 10.4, 3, 5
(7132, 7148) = 28.0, 4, 1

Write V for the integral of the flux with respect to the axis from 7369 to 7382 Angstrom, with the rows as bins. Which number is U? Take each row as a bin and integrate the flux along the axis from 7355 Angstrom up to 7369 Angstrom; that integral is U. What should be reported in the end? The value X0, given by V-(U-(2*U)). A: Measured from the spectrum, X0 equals 57.5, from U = 29.2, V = 28.3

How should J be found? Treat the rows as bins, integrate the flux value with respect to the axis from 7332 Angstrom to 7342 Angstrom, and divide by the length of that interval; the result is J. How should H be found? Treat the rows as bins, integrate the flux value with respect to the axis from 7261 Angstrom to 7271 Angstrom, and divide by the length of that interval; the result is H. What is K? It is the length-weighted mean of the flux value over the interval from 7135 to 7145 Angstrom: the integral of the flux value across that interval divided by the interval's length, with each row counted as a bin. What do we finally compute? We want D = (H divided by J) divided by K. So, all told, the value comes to 0.48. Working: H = 2.02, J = 2.18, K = 1.95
